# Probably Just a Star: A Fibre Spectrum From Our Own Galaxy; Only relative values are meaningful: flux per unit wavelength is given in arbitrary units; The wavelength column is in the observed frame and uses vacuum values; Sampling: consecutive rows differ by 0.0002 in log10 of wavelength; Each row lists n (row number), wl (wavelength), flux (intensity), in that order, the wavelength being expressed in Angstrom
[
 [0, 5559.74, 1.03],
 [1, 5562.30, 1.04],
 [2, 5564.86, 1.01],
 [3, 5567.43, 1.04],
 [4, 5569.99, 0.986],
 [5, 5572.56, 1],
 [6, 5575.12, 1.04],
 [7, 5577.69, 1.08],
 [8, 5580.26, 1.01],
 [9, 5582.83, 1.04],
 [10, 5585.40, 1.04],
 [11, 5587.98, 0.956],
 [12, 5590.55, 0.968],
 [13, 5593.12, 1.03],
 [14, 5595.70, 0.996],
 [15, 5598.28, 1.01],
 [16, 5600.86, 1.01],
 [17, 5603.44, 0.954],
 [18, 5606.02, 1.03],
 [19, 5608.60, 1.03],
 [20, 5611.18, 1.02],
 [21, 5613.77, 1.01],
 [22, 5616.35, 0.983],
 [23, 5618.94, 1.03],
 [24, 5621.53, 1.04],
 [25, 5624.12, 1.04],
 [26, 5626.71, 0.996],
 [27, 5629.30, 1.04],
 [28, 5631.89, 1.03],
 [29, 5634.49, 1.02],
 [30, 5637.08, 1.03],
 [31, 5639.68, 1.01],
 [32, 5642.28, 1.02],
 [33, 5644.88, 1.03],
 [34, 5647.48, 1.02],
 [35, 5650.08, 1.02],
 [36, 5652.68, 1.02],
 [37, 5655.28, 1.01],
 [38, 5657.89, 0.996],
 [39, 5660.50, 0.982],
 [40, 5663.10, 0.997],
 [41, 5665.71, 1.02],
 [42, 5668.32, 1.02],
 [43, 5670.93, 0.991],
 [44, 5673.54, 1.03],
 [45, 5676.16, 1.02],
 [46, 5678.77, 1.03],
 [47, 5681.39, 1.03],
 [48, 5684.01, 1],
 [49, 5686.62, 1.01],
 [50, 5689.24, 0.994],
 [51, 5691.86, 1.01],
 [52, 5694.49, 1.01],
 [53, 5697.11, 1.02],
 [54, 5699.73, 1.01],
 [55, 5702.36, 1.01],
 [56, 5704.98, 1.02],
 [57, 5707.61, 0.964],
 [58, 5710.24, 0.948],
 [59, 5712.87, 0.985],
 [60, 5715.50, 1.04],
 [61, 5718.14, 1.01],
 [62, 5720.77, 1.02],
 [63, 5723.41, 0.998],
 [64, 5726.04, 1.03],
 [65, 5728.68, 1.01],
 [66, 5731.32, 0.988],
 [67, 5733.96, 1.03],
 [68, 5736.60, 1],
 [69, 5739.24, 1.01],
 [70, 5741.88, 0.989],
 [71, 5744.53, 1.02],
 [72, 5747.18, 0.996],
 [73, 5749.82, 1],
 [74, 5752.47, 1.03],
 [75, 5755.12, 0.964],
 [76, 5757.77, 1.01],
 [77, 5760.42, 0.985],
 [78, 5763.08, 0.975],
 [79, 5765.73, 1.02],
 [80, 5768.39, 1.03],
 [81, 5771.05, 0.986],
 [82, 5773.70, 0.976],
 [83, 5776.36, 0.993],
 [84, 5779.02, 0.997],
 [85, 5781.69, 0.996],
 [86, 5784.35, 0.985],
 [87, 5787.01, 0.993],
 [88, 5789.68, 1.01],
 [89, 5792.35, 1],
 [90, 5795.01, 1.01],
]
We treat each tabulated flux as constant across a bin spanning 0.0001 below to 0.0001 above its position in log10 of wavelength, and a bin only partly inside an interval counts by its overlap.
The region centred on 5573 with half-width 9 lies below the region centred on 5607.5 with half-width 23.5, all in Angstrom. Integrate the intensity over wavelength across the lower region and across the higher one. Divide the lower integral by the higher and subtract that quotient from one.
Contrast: 0.61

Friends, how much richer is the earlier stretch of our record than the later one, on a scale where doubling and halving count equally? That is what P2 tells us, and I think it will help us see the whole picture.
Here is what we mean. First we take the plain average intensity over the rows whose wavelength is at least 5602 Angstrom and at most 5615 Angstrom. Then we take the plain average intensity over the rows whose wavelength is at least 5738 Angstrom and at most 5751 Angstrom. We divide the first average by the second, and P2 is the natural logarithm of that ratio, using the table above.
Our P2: 0.006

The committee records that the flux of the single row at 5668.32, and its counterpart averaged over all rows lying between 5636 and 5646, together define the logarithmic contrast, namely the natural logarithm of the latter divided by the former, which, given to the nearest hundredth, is 0.00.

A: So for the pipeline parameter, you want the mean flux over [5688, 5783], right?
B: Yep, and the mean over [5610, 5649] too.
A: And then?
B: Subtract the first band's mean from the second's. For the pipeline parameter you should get 0.019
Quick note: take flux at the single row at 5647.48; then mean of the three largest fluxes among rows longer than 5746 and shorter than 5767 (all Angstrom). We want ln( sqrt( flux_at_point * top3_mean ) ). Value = 0.0198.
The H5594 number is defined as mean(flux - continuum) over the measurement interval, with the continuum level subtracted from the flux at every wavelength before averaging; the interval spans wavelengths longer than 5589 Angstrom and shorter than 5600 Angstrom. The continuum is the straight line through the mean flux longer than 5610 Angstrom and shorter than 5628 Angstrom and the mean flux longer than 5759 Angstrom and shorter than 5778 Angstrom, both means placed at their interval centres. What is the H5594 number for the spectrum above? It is -0.020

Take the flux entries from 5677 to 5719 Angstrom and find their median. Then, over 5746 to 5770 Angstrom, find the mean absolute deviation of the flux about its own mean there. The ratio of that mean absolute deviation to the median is 0.0188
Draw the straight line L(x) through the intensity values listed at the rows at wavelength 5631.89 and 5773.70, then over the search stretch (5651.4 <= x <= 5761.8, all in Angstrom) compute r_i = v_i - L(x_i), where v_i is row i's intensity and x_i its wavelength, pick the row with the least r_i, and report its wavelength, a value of 5710.24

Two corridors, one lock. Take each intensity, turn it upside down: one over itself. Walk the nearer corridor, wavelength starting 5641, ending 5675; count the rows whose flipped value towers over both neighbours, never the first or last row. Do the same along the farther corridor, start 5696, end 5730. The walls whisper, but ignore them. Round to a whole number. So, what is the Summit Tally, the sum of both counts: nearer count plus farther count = 5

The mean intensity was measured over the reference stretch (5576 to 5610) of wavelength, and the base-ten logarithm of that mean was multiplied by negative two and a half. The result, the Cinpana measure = -0.013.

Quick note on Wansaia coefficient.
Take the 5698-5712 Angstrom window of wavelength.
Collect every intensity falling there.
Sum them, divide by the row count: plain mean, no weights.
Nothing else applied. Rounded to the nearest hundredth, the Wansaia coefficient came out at 0.99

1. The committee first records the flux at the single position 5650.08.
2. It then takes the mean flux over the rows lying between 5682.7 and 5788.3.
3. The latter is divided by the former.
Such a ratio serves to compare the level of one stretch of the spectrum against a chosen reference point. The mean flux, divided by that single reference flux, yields 0.98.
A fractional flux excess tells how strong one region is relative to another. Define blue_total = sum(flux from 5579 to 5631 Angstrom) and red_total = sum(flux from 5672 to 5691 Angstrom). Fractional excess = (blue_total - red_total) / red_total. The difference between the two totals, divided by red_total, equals 1.8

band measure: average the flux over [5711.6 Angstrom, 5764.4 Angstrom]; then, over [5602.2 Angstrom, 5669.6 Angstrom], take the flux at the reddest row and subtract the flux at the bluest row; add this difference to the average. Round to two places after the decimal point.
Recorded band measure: 1.07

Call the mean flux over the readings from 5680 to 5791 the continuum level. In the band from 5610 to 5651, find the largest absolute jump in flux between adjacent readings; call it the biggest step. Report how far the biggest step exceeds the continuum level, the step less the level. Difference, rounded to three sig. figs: -0.955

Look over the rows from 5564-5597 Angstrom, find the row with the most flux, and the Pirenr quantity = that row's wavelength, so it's 5577.69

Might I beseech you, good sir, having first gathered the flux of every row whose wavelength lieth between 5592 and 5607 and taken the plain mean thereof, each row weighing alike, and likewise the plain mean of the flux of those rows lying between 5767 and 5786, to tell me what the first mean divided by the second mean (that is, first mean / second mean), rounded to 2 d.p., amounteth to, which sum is 1.01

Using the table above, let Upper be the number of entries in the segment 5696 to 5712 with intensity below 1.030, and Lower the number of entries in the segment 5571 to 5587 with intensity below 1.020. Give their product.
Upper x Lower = 12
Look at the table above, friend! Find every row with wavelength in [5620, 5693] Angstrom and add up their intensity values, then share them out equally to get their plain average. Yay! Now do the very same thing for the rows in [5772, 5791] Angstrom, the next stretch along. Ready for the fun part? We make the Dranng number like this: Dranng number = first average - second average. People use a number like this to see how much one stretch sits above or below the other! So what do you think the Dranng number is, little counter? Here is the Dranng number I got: 0.0234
